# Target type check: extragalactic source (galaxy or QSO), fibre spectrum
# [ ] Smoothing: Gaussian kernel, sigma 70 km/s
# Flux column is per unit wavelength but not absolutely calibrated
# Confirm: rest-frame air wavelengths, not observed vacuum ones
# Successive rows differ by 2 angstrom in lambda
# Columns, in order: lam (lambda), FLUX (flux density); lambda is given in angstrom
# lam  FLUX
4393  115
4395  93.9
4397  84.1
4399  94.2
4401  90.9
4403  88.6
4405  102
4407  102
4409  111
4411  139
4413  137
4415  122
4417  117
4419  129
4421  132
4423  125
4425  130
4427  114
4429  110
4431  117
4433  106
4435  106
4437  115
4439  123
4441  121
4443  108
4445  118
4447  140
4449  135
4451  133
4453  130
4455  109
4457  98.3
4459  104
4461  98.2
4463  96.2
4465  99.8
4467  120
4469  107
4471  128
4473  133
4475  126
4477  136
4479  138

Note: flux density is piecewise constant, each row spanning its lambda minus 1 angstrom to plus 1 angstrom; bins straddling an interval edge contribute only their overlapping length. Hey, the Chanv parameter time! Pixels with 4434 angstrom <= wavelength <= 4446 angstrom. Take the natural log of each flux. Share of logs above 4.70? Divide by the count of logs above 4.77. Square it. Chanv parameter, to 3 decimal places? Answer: 0.049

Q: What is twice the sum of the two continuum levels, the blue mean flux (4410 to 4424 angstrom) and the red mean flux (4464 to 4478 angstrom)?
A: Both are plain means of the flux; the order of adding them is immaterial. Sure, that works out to 500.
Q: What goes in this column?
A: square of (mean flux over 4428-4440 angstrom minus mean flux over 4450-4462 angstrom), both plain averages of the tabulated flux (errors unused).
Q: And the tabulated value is 1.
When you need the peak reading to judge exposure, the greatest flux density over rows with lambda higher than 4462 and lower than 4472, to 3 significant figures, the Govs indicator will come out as 128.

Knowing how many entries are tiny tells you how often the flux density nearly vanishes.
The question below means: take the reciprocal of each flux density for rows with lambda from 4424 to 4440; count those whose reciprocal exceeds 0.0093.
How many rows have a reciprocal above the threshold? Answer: 2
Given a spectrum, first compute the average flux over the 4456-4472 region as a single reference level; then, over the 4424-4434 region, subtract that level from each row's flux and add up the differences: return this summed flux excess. 45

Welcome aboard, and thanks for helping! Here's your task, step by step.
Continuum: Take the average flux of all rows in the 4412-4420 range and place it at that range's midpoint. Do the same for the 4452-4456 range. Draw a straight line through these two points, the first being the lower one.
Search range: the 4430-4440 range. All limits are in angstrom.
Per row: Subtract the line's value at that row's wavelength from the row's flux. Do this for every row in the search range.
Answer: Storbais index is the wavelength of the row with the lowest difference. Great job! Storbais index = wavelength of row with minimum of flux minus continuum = 4433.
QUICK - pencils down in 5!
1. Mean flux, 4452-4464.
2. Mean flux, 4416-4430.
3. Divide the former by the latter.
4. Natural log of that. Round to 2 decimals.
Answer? -0.14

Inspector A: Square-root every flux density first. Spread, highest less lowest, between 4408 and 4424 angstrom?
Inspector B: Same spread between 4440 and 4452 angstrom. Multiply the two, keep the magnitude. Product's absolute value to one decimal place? 1.8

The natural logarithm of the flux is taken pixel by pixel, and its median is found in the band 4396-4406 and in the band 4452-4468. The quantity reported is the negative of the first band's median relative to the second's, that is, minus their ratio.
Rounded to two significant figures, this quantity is -0.98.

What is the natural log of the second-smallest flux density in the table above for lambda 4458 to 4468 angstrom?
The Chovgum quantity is 4.59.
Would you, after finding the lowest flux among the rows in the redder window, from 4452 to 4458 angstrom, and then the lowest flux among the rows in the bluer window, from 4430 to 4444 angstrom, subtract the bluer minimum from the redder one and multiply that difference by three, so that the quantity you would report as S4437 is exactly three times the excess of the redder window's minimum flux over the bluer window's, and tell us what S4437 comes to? -23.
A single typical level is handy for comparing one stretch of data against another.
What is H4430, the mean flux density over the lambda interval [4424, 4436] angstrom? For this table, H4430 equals 114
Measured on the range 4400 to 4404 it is 90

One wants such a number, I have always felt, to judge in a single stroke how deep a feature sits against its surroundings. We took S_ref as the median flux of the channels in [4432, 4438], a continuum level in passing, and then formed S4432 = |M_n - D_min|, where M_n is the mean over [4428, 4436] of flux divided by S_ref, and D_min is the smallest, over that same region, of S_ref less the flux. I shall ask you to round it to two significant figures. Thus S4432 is 12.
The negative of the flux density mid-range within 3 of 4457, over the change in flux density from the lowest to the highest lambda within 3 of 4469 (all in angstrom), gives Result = -13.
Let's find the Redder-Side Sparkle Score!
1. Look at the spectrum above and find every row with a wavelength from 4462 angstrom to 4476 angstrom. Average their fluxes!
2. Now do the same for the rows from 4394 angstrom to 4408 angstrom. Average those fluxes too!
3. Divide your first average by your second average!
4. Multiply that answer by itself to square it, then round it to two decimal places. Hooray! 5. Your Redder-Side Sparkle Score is 1.53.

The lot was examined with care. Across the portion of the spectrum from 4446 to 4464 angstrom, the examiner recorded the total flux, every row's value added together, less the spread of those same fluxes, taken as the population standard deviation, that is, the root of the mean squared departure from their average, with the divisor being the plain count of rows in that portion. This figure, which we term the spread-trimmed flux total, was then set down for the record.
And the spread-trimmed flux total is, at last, 1027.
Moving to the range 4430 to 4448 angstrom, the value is 1044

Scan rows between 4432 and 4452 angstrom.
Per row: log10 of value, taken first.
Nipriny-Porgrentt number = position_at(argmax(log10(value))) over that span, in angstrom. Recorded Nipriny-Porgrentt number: 4447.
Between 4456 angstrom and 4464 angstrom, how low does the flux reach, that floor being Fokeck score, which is 96.2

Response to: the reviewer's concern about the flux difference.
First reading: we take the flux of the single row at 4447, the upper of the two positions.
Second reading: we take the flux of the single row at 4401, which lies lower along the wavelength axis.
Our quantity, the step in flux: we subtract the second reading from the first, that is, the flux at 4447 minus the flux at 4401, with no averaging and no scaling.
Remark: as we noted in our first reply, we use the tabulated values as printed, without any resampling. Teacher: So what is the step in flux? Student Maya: 49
